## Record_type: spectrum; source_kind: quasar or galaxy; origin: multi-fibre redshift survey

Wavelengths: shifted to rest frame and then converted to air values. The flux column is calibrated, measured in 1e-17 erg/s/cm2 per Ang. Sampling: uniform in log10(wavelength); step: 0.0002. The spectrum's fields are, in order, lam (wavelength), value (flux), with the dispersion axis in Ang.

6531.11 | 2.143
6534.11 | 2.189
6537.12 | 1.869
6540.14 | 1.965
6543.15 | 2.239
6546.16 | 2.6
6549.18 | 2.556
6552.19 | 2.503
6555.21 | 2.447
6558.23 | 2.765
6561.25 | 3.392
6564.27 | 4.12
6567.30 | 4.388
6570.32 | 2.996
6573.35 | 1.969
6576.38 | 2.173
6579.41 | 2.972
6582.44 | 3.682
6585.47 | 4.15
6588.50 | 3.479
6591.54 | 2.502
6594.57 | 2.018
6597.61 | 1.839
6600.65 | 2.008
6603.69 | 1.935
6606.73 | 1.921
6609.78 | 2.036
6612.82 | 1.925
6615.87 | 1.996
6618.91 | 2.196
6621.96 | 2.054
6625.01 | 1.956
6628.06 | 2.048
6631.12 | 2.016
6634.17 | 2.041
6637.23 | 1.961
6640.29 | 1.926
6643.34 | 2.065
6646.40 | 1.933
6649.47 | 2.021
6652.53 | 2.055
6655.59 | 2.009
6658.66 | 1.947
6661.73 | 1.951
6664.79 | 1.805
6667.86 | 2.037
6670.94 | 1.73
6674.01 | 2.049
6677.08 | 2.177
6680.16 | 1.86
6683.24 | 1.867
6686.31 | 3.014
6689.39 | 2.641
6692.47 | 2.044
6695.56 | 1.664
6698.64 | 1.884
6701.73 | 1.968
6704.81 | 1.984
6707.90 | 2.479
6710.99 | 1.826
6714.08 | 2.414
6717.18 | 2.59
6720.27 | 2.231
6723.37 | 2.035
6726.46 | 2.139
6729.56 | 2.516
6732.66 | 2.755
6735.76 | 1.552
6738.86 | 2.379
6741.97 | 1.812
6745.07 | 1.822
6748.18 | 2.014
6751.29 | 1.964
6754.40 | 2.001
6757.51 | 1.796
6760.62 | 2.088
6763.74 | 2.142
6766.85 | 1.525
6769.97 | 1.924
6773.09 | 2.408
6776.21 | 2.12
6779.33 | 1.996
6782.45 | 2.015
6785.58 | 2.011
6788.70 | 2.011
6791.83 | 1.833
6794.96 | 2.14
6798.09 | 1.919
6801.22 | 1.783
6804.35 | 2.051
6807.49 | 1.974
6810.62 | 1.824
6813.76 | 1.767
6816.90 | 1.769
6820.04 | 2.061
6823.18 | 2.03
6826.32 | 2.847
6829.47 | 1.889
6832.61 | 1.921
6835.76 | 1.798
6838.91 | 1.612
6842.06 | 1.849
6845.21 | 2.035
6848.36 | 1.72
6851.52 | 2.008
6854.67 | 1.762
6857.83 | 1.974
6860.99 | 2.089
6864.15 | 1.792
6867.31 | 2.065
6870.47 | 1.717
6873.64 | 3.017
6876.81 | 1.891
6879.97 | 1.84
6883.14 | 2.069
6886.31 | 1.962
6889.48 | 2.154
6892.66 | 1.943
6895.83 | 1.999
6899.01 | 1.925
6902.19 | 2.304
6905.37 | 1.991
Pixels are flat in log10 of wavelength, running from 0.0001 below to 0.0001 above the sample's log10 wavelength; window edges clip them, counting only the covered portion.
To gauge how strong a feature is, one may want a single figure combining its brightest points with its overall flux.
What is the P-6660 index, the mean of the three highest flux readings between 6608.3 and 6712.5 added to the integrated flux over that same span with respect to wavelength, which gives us 215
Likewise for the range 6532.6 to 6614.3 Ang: 218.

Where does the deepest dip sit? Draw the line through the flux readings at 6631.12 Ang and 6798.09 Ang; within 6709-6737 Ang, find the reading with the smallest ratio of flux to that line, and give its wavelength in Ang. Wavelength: 6735.76 Ang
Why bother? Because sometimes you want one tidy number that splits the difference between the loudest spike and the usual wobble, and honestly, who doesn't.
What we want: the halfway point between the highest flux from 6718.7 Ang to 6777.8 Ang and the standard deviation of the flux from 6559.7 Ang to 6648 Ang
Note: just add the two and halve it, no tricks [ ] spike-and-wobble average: 1.77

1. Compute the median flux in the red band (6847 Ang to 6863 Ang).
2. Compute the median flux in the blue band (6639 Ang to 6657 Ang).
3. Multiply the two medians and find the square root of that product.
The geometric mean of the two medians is 1.99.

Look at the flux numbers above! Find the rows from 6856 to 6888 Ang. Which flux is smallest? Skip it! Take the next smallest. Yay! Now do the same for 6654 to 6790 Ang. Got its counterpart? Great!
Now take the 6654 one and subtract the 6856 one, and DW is -0.24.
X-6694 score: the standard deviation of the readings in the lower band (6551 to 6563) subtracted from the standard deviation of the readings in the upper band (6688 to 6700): -0.01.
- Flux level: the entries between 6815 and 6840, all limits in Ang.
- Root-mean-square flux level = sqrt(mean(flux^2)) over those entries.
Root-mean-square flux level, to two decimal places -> 2.02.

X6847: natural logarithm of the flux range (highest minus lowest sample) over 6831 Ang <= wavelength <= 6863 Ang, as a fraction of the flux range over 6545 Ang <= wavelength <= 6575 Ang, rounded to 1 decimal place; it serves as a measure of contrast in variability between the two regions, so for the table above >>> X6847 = -1.6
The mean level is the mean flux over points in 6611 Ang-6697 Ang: 2.04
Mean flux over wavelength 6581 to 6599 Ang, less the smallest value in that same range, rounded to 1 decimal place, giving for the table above 1.1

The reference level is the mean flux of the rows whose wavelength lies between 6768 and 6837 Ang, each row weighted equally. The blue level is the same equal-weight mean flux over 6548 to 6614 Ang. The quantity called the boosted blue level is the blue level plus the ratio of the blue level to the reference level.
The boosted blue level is 4.1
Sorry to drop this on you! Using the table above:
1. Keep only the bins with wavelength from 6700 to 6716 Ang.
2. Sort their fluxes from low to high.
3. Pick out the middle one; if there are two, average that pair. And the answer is 1.98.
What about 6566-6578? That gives 2.58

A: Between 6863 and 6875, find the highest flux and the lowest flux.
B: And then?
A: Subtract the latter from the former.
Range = 1.3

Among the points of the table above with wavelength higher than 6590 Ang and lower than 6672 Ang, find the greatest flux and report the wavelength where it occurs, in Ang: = 6591.54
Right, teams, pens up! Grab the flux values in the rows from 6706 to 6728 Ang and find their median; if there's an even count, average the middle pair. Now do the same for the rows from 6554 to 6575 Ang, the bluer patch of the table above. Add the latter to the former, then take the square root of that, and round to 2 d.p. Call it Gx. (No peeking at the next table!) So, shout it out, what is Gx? 2.29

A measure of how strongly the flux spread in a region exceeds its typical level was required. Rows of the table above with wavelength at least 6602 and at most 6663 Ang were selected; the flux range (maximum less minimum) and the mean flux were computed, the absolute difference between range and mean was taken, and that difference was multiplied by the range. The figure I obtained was 0.47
